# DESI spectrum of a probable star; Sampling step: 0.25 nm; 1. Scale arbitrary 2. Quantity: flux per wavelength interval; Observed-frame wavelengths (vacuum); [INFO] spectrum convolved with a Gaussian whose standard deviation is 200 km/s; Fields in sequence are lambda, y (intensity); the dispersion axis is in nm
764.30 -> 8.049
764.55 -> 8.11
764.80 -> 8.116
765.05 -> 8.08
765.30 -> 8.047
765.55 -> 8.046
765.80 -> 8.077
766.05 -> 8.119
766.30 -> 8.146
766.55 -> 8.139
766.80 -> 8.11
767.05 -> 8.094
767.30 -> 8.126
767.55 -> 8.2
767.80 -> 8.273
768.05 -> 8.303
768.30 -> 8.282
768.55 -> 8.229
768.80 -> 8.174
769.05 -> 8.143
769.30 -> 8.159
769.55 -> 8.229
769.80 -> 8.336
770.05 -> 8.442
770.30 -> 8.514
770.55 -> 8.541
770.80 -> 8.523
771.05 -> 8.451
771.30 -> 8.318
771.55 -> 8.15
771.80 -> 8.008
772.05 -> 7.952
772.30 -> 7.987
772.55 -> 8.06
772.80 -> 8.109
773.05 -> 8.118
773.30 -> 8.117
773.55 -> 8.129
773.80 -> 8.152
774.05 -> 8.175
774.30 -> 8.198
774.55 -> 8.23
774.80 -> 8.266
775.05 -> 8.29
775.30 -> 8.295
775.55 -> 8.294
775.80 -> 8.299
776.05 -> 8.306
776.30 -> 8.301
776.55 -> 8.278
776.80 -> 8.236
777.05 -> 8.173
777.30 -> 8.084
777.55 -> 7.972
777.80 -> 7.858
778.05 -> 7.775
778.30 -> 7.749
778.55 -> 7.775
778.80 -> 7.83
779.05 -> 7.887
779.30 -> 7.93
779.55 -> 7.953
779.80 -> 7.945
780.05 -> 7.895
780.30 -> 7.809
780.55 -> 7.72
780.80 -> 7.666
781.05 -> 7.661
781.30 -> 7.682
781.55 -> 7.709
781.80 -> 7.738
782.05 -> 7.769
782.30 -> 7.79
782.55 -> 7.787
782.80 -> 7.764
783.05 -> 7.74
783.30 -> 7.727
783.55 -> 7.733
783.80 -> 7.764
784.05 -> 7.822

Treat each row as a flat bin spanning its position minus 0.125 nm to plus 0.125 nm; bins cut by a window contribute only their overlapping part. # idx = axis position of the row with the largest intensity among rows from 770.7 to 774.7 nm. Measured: 770.80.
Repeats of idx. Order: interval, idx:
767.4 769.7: 768.05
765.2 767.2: 766.30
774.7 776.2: 776.05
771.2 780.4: 771.30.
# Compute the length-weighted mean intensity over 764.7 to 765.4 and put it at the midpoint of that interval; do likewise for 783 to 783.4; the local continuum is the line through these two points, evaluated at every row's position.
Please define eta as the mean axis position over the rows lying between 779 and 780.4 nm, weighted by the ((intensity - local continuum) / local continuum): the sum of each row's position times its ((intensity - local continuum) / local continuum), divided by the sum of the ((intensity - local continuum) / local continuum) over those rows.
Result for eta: 779.61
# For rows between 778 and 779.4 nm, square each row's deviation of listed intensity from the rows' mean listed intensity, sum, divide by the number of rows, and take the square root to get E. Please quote 0.065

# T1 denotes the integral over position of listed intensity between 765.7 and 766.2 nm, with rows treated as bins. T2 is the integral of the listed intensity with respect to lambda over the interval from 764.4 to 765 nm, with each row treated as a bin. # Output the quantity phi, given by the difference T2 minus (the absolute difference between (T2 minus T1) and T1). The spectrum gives 1.6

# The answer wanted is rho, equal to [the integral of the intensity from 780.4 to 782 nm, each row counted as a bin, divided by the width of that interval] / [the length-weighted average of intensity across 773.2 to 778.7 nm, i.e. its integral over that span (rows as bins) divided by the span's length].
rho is 0.95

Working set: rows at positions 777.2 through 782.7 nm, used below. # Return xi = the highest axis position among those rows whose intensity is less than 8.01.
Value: 782.55 nm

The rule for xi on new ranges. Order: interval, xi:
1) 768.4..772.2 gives 772.05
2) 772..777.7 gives 777.55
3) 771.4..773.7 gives 772.30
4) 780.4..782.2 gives 782.05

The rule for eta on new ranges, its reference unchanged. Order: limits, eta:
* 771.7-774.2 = 773.31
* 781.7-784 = 782.99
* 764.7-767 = 766.43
